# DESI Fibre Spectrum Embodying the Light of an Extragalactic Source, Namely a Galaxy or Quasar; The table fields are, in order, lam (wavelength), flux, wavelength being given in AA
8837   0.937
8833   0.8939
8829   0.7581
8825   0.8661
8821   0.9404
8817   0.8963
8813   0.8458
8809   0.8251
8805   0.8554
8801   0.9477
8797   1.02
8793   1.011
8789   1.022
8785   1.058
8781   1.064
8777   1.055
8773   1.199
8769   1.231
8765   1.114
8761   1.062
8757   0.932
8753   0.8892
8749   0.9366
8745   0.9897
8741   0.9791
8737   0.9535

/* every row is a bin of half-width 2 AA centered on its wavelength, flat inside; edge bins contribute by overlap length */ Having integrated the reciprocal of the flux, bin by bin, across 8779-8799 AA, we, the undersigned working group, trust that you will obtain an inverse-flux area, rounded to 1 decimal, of 19.3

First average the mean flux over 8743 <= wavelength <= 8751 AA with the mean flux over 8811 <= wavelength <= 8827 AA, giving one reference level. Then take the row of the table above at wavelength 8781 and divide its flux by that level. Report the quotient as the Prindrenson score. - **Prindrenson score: 1.15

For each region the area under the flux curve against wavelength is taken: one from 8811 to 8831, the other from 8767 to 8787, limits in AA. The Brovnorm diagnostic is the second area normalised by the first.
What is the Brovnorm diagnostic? 1.30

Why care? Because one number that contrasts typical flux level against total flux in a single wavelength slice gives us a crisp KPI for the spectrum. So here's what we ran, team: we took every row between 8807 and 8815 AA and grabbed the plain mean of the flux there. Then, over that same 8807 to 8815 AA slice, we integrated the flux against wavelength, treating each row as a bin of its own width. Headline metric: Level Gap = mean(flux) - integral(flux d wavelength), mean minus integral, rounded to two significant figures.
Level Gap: -5.8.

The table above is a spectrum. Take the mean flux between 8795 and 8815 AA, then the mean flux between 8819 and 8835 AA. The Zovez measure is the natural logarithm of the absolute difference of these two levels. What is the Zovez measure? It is -3.4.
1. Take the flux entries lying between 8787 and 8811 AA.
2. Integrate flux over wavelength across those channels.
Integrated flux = 22.7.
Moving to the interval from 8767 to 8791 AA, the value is 26.5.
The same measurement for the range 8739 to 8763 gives 23.2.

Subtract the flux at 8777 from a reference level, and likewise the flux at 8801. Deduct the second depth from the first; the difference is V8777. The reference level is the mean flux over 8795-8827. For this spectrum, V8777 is -0.11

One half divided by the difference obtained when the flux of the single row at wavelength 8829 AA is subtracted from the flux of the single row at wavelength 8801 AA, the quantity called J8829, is 2.6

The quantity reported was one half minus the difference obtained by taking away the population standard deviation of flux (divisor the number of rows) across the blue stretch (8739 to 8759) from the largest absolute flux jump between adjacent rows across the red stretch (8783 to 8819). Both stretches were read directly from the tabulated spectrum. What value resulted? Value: 0.44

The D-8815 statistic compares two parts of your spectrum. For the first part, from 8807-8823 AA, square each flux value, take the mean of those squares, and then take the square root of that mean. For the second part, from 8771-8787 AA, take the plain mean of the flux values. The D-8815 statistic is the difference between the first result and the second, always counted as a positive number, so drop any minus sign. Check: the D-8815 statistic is 0.22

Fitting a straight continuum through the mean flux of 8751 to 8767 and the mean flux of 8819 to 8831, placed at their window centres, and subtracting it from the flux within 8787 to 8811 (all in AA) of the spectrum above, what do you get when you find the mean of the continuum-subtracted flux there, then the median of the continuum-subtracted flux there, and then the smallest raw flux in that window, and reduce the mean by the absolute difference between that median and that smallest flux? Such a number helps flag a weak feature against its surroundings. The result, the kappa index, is -0.727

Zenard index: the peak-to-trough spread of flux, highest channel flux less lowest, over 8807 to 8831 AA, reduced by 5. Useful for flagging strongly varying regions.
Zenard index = -4.82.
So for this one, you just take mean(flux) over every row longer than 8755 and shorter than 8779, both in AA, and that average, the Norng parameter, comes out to 1.10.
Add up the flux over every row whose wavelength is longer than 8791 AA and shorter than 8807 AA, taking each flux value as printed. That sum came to 3.8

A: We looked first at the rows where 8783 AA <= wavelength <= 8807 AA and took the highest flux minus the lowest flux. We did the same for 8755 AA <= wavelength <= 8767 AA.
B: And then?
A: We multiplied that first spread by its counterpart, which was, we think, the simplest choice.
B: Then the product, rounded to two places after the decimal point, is 0.04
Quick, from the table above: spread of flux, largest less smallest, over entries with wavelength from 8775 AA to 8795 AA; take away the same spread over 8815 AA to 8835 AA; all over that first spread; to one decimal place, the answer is -2.4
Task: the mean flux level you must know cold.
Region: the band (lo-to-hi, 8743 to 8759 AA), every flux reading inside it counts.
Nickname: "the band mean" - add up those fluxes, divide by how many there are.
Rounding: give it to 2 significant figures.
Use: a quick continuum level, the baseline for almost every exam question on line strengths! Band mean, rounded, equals 0.94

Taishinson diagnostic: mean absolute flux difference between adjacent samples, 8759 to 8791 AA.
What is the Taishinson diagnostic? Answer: 0.057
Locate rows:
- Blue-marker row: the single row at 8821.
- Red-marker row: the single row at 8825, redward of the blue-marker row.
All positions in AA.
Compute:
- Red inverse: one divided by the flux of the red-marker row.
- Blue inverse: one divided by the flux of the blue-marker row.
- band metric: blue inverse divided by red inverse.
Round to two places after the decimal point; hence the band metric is 0.92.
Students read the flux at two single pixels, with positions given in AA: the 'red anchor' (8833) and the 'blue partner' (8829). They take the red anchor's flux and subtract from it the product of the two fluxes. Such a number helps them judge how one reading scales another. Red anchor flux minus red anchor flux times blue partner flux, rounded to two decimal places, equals 0.22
